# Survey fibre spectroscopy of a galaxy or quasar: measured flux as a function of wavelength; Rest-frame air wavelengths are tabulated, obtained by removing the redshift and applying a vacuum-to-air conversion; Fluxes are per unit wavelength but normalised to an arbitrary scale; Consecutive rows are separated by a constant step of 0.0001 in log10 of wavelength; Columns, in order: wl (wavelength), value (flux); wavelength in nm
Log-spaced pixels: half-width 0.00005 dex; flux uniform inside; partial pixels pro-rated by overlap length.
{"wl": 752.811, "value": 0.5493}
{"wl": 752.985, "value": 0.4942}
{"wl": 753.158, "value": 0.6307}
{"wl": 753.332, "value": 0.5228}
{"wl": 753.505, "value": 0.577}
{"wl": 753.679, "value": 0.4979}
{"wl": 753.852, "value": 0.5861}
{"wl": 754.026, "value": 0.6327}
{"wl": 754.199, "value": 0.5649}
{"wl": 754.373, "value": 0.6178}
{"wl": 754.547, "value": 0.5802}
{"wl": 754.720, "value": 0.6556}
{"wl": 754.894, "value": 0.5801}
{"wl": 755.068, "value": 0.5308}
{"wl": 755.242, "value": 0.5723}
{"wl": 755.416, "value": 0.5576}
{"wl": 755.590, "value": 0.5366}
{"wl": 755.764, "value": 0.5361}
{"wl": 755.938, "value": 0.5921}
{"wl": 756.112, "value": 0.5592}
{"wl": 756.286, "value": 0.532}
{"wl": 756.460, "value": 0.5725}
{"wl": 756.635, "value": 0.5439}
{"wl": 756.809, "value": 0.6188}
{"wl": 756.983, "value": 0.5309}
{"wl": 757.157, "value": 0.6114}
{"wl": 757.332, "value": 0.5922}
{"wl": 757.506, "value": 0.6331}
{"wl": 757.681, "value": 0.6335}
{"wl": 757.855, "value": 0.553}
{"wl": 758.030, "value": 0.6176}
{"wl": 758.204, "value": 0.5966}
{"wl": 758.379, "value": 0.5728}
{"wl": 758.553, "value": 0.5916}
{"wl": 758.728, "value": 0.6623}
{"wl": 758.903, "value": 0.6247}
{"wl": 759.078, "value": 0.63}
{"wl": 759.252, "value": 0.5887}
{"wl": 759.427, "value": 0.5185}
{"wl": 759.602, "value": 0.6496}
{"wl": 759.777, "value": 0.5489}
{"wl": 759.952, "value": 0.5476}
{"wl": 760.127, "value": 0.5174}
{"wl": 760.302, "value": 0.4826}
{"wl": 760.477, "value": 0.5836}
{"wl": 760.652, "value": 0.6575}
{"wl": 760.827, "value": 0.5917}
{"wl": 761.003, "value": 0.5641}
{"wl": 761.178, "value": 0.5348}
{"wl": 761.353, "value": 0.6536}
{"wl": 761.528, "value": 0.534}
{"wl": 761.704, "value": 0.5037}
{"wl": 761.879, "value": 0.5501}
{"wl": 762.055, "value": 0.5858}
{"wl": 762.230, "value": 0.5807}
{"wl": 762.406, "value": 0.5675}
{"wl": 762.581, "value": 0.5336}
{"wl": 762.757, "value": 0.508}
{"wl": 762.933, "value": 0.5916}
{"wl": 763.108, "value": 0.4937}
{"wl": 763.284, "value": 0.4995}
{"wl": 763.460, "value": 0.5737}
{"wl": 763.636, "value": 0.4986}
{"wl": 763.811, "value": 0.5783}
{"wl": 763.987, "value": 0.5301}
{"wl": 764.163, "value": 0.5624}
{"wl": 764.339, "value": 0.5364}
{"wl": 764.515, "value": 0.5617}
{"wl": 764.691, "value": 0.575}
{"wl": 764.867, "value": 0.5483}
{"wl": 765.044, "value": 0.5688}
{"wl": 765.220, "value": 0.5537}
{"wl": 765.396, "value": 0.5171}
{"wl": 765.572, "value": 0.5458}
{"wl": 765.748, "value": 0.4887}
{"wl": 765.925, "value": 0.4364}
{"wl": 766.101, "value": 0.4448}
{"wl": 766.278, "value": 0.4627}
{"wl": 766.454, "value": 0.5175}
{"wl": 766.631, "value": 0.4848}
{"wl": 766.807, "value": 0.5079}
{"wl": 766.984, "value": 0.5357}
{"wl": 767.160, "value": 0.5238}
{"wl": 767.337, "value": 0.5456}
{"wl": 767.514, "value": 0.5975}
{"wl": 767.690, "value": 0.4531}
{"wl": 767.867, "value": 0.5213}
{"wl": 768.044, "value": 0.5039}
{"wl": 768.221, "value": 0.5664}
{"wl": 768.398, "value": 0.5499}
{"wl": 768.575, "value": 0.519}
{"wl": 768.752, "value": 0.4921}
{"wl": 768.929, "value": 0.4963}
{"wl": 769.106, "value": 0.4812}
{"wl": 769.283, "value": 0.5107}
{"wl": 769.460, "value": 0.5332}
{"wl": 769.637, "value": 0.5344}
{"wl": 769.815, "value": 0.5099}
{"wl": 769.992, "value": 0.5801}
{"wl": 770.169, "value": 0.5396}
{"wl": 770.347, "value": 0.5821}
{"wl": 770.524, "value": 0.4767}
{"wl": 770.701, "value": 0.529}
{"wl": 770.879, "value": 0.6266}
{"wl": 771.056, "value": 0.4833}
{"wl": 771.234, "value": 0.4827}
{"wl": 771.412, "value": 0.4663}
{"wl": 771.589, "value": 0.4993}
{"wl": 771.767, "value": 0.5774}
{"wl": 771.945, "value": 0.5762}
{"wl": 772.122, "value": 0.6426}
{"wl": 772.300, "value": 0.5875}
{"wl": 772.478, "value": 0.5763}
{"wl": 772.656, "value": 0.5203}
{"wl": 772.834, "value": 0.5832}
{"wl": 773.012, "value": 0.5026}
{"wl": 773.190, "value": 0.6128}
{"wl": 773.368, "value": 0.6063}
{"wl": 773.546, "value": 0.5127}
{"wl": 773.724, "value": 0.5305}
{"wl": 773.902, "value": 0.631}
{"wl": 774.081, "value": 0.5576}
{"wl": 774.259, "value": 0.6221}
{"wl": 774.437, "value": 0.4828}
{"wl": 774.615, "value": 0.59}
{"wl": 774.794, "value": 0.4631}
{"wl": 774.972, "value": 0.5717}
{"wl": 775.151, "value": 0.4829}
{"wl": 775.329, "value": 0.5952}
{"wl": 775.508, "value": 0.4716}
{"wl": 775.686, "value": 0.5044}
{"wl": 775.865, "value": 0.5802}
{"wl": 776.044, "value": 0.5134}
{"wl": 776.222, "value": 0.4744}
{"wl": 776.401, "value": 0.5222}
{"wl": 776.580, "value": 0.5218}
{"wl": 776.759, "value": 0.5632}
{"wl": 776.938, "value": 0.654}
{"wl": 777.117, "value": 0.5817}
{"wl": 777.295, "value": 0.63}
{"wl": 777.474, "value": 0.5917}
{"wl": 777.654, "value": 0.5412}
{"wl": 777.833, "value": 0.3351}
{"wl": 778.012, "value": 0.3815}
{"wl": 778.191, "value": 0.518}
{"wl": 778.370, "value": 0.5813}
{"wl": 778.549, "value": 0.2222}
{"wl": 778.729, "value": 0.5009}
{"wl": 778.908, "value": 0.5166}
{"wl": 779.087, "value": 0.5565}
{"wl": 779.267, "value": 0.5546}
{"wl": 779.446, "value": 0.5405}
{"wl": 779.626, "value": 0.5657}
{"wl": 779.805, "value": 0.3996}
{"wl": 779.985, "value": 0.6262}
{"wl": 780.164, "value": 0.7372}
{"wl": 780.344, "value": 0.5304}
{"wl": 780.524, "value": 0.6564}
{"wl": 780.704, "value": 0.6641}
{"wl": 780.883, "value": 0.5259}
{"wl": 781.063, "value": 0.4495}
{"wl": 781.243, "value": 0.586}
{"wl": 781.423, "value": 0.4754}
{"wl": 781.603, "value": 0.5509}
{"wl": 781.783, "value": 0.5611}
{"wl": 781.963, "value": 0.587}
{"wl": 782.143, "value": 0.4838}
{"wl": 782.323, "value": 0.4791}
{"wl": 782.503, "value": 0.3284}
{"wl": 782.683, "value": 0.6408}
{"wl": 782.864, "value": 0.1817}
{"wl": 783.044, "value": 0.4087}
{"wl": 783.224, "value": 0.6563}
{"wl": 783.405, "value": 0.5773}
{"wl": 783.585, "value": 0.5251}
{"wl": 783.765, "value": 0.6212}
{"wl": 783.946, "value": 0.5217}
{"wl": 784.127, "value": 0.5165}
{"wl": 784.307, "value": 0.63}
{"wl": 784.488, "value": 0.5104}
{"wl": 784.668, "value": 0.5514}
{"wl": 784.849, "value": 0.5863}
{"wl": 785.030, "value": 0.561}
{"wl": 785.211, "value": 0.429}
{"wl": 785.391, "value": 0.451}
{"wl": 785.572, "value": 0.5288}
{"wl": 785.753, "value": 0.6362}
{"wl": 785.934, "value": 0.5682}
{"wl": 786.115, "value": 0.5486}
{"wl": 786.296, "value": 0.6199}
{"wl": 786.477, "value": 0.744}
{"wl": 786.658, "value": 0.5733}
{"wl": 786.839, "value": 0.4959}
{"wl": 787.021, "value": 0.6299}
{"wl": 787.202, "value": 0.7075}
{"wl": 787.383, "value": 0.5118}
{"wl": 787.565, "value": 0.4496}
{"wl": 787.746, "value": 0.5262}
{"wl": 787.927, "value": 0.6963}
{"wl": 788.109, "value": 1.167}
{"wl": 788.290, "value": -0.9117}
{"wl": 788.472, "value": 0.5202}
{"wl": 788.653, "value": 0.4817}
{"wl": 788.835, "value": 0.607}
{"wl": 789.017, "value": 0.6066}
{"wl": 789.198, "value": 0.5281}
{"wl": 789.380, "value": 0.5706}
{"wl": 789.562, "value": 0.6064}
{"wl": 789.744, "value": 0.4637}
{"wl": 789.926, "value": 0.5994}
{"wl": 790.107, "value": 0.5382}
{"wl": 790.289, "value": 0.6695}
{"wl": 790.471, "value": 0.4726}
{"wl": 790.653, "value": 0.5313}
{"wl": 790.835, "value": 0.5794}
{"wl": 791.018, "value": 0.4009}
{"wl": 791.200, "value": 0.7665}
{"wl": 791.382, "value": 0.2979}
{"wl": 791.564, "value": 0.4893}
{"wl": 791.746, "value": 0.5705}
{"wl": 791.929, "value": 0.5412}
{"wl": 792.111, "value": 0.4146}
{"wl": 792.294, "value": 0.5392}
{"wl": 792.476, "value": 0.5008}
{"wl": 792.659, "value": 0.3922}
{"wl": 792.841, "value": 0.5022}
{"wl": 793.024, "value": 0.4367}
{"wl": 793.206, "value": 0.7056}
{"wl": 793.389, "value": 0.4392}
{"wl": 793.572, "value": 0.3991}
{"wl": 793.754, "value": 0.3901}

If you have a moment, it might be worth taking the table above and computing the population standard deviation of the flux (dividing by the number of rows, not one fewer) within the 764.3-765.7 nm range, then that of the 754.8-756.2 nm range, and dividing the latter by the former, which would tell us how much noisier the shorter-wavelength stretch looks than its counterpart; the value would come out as 1.21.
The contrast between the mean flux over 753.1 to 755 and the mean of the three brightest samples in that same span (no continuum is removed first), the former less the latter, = -0.05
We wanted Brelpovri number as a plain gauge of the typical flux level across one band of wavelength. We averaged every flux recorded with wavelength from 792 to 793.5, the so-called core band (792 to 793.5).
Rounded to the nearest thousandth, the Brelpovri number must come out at 0.491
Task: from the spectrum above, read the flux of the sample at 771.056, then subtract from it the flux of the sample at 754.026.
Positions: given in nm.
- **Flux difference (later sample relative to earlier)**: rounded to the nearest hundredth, -0.15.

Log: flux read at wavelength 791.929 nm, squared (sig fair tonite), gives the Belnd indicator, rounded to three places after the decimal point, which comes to 0.293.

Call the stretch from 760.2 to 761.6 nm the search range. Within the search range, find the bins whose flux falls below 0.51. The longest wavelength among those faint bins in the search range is 760.302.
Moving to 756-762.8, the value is 762.757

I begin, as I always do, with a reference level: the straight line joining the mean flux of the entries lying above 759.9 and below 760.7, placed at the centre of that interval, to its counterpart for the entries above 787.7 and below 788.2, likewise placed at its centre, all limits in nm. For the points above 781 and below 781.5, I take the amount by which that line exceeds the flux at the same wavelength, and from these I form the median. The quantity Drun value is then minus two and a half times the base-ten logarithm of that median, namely 1.4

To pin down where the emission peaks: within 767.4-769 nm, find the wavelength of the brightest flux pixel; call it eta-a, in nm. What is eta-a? 767.514 nm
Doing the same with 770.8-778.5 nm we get 776.938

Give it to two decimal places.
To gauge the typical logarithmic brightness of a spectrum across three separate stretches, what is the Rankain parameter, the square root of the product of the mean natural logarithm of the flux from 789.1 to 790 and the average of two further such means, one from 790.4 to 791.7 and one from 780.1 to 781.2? 0.61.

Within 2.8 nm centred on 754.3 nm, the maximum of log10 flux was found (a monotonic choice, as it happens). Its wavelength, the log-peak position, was 754.720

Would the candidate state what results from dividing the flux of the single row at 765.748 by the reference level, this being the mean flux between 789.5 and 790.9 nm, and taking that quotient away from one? 0.12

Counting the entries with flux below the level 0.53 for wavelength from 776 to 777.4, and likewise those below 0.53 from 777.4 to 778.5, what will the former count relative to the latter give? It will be 1.3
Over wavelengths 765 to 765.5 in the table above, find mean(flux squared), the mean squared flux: 0.30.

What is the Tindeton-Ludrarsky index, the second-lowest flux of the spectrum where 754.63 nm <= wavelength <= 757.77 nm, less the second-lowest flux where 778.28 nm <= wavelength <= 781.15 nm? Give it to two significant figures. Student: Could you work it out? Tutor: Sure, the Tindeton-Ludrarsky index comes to 0.13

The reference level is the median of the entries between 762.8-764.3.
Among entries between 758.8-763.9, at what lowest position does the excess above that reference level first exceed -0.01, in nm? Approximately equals 758.903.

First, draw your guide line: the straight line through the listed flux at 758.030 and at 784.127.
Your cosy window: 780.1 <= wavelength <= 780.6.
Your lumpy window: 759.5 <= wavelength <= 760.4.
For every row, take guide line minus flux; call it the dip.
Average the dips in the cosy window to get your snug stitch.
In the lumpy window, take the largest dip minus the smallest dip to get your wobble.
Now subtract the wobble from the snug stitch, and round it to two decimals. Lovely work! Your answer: -0.27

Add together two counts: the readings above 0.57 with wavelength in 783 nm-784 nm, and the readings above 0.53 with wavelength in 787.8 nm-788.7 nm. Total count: 5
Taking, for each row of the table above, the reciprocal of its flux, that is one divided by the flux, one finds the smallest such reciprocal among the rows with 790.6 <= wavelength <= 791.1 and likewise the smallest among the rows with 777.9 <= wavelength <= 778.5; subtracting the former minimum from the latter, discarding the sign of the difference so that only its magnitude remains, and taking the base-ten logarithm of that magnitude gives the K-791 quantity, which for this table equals -2.2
